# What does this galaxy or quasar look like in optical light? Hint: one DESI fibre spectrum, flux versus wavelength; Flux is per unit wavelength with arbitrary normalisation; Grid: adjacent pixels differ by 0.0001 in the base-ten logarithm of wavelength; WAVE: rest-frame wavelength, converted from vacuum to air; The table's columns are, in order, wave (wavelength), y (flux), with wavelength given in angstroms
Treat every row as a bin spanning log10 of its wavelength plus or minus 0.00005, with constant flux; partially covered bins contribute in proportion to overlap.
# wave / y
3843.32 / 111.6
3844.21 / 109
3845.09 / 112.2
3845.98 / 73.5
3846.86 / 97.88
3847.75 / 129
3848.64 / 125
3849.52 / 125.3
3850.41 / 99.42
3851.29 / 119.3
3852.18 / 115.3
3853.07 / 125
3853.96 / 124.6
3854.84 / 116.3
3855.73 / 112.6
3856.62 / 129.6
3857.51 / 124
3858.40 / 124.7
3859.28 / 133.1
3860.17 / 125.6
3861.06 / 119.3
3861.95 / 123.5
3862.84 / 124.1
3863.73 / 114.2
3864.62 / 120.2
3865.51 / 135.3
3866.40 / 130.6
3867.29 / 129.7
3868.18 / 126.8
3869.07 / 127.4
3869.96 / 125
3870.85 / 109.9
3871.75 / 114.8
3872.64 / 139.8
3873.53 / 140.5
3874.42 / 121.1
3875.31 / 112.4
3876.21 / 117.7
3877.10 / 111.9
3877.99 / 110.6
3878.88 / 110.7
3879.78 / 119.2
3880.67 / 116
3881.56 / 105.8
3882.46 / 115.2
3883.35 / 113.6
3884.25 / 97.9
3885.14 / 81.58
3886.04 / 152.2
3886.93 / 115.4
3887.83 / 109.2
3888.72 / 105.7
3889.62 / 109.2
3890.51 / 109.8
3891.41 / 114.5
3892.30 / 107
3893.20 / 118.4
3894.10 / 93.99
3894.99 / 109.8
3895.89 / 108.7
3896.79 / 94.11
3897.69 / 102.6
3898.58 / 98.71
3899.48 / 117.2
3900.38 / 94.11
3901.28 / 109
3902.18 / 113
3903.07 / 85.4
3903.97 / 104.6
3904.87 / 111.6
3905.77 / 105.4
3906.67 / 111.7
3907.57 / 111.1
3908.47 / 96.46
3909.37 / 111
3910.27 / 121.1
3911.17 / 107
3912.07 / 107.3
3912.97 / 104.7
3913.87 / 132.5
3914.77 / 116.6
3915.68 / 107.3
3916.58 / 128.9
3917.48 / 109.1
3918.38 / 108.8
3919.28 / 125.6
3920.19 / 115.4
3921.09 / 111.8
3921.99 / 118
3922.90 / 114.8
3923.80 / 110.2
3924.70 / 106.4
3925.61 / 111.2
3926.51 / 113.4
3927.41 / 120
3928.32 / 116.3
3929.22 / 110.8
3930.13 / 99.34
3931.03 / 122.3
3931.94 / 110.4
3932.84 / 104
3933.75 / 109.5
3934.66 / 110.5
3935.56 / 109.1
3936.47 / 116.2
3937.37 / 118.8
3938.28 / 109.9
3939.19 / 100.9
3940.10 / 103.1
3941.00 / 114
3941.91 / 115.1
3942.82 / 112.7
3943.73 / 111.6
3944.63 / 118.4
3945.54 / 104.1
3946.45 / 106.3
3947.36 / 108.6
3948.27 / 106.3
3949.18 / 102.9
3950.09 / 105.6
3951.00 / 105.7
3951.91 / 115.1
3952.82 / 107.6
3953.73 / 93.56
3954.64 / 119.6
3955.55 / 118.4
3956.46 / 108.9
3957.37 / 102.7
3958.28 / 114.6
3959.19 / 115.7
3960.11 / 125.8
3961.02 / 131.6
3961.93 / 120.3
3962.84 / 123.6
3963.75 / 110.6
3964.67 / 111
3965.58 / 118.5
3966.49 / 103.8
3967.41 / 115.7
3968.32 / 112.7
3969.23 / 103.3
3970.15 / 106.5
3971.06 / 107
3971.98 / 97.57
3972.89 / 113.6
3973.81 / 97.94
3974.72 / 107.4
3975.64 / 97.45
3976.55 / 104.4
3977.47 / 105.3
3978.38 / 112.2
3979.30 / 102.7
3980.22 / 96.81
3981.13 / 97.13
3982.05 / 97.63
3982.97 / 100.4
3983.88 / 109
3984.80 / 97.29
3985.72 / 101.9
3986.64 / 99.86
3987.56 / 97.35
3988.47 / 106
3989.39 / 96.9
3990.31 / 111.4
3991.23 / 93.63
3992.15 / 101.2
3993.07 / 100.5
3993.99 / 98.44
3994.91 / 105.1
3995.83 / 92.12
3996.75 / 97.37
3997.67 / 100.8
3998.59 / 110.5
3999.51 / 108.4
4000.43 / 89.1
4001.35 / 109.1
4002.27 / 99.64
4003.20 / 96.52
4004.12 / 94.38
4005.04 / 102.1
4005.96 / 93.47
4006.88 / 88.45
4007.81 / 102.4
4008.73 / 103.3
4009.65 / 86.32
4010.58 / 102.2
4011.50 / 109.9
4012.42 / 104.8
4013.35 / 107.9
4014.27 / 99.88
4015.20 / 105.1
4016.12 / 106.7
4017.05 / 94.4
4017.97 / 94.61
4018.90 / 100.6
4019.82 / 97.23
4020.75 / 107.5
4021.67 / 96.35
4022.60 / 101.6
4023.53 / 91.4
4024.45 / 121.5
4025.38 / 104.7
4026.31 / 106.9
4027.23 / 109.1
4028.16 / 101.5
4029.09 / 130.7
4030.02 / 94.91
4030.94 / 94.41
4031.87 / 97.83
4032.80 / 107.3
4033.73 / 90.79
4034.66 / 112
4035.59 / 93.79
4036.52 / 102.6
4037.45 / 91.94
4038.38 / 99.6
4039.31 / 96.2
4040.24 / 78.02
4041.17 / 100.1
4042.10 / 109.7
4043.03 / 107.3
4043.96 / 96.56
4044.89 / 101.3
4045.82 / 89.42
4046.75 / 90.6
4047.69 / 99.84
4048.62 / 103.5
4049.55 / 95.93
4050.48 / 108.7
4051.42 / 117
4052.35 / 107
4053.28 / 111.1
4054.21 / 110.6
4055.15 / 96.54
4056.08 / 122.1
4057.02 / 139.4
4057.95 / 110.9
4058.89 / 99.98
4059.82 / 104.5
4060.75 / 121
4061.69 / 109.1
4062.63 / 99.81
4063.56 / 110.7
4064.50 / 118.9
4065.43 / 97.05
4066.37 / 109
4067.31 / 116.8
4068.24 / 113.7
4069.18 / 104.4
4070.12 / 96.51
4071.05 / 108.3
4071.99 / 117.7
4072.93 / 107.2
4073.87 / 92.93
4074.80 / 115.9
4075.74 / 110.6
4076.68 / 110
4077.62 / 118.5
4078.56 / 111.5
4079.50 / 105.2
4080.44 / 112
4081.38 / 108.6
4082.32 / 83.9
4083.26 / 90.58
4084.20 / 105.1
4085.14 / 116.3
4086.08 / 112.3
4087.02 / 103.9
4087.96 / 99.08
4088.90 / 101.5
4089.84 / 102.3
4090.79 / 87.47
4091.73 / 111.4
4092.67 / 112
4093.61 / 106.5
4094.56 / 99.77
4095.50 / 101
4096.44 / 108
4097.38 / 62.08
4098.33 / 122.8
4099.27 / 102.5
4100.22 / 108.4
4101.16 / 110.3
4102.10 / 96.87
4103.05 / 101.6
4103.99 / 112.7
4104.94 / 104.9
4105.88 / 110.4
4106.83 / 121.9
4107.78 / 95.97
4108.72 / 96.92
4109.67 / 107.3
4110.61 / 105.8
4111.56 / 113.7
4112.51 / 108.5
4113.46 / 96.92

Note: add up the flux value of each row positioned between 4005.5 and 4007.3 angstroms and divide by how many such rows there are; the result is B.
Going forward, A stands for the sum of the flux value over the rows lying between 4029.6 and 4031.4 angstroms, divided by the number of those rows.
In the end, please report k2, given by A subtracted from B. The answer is -4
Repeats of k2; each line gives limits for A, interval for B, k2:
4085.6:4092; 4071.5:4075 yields 6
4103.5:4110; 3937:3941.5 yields 2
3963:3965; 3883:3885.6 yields -13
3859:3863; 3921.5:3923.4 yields -9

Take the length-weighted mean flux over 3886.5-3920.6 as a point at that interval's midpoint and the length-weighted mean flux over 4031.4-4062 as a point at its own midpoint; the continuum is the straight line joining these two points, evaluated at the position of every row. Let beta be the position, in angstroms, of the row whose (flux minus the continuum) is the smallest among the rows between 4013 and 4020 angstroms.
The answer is 4017.05 angstroms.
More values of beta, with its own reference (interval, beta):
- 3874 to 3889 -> 3885.14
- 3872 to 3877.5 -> 3877.10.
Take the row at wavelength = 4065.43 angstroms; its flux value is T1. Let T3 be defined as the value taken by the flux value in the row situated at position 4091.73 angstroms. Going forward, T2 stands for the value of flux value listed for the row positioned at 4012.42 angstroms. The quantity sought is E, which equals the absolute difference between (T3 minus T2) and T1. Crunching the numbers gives 90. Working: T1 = 97.05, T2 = 104.8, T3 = 111.4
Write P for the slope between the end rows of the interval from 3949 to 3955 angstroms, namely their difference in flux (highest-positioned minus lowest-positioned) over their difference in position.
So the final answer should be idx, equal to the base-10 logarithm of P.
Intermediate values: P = 3.1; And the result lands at 0.5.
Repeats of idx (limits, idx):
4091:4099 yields 0.2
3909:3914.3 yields 0.7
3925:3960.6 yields -0.4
